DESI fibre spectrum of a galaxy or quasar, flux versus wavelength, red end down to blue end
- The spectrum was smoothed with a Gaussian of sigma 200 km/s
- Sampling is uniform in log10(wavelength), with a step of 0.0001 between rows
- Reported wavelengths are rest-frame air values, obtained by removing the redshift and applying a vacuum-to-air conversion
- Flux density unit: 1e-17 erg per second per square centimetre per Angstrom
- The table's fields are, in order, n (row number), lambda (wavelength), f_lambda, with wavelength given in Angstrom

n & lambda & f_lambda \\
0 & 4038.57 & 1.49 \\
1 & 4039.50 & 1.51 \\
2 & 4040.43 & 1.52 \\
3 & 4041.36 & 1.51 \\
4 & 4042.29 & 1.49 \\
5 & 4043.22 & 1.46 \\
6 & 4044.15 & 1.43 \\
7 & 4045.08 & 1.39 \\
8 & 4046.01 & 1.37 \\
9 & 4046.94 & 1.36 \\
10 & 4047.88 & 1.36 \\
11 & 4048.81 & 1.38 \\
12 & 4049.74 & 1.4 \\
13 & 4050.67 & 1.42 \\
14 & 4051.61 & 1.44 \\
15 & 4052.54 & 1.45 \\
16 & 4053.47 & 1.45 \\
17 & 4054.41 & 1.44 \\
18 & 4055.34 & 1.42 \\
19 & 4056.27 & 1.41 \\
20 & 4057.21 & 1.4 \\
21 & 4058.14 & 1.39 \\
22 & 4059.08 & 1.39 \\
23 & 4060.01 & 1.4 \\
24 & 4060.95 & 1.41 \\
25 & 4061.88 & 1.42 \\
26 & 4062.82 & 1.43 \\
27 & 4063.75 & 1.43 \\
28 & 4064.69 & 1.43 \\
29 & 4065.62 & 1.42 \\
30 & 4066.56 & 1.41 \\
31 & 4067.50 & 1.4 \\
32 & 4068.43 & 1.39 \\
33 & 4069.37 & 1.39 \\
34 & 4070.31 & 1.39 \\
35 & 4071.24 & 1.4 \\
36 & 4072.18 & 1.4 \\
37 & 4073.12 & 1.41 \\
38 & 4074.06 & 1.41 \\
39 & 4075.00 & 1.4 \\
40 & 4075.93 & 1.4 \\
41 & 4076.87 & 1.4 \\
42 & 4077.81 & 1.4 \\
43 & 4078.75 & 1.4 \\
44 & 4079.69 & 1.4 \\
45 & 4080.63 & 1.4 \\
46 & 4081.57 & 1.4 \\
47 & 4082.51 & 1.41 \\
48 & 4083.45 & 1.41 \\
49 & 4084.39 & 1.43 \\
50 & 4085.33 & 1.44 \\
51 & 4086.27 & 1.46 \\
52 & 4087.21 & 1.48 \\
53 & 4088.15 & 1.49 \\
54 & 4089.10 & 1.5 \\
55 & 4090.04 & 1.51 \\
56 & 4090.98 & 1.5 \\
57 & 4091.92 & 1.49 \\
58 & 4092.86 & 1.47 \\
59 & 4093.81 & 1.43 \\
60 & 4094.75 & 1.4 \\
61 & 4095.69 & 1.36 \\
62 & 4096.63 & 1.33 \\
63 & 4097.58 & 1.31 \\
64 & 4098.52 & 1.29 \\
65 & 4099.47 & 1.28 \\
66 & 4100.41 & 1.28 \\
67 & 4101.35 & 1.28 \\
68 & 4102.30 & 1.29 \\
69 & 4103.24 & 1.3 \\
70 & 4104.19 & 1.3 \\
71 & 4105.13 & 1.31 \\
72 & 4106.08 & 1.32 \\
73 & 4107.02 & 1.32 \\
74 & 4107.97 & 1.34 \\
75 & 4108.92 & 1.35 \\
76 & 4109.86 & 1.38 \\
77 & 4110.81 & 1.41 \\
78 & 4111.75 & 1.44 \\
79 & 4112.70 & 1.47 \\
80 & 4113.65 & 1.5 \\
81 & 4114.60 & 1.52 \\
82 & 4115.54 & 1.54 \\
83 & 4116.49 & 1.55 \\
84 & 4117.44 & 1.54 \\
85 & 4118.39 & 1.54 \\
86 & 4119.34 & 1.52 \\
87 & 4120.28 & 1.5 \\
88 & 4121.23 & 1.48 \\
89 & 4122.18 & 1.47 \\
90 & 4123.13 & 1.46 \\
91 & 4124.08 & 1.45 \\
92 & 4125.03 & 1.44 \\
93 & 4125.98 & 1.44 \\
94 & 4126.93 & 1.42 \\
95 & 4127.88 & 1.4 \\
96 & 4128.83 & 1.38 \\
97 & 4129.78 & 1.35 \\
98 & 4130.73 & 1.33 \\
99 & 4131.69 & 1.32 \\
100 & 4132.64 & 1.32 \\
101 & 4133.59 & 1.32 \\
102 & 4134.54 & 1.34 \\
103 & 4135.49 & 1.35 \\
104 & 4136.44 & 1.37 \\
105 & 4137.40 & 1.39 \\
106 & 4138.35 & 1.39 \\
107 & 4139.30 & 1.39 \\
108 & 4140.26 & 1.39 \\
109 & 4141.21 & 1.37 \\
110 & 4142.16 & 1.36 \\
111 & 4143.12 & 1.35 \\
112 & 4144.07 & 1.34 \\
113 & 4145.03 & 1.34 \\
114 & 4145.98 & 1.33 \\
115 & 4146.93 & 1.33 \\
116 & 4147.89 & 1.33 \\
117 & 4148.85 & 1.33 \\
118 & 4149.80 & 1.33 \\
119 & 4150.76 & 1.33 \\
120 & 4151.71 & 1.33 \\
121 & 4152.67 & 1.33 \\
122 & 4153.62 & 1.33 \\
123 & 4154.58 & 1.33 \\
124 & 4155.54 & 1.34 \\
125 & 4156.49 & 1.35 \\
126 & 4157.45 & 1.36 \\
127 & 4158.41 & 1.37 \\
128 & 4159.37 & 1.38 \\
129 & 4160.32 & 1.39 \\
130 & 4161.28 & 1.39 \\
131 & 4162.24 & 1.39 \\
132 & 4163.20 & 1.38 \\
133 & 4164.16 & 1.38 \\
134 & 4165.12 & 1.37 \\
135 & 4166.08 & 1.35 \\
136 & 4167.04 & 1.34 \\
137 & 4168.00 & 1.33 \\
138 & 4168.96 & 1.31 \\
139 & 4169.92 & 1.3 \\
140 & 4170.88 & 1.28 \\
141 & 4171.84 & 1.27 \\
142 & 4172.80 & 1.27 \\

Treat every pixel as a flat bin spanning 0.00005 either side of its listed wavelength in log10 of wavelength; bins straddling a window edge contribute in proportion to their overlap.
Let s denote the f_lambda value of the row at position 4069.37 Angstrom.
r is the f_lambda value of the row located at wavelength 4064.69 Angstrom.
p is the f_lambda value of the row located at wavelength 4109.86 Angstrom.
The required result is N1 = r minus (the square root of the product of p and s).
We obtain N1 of 0.045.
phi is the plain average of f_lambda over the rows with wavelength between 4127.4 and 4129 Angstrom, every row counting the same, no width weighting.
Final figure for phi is 1.390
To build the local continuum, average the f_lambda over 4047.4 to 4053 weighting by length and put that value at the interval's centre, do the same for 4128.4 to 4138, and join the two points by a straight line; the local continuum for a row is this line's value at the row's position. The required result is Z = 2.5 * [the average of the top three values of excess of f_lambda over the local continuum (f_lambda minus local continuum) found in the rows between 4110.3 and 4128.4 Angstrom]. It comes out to 0.46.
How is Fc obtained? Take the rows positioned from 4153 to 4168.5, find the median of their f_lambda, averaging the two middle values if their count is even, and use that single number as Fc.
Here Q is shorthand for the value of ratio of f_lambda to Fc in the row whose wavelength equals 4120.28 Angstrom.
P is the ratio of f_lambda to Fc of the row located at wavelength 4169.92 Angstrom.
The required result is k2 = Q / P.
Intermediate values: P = 0.95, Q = 1.10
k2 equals 1.15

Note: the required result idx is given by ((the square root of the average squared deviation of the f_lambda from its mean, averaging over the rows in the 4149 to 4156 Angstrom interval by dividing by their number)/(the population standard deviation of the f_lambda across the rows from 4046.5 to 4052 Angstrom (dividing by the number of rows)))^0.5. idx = 0.3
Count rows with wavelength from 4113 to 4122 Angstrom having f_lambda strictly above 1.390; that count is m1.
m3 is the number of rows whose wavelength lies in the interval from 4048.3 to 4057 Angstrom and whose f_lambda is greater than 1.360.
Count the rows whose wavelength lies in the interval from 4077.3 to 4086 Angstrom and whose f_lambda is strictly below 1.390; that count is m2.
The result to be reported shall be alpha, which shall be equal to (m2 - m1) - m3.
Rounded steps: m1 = 9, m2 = 0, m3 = 9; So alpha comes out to -18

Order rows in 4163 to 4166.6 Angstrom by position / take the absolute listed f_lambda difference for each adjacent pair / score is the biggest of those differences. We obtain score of 0.020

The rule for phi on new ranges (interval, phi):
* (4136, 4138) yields 1.380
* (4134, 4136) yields 1.345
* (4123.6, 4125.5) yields 1.445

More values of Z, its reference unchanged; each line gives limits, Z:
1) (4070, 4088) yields 0.20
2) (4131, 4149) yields 0.12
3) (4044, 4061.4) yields 0.11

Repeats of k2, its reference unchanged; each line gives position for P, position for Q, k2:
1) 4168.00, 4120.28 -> 1.13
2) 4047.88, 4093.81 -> 1.05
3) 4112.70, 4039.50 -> 1.03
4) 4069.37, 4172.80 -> 0.91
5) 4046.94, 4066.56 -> 1.04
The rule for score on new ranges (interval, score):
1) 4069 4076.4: 0.010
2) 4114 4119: 0.020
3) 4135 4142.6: 0.020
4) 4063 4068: 0.010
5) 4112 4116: 0.030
